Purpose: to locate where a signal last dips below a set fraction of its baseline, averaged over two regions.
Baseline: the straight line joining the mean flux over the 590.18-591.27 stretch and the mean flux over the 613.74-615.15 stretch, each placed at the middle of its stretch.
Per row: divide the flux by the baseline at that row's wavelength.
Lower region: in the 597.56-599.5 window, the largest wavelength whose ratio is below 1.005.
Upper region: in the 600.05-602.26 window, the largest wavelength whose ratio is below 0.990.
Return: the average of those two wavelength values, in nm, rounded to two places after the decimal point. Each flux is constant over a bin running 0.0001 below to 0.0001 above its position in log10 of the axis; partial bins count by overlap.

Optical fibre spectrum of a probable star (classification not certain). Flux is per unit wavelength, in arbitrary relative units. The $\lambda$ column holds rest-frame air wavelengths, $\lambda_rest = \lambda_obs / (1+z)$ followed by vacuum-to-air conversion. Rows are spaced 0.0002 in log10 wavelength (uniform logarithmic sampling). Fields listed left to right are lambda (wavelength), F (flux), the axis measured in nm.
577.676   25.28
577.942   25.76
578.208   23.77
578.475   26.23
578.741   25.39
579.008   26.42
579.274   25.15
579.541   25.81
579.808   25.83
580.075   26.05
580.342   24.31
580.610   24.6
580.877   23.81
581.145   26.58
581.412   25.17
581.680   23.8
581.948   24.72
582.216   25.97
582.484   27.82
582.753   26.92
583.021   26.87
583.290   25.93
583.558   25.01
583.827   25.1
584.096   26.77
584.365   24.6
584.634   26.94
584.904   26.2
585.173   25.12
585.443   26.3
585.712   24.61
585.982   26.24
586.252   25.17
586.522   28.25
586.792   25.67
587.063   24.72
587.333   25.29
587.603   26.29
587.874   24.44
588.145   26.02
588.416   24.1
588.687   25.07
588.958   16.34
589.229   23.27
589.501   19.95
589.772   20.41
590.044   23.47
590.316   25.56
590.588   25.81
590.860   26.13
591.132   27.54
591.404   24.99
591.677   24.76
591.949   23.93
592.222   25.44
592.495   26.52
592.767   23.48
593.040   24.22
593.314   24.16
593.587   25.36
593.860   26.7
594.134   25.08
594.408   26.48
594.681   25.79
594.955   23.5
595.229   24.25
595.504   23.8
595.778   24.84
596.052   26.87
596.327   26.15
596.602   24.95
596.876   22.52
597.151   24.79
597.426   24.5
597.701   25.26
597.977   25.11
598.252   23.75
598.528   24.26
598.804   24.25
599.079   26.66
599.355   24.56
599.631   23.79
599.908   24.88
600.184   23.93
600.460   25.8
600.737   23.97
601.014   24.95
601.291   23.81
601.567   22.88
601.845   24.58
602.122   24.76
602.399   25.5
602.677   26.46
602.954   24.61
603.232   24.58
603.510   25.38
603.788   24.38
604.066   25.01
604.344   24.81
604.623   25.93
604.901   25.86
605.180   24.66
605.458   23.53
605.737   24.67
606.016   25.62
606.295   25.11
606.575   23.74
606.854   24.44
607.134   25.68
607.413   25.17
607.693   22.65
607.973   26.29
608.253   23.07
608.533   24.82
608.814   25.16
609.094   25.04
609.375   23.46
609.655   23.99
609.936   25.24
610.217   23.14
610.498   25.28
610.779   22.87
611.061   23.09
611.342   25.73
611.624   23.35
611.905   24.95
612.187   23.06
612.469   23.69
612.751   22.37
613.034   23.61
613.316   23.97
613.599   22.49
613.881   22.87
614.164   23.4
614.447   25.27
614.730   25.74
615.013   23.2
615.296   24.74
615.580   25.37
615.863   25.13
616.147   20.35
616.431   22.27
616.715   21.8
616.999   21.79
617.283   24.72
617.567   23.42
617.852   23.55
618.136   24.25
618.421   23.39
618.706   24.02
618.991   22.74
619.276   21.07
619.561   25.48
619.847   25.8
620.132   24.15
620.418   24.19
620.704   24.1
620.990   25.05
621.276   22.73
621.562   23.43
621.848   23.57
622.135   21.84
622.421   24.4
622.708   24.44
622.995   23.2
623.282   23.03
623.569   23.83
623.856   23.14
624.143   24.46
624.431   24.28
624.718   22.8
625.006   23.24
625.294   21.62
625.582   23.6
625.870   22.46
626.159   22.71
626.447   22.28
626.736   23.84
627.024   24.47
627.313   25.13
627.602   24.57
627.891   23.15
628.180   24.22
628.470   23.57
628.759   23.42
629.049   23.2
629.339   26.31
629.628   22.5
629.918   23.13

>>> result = 600.74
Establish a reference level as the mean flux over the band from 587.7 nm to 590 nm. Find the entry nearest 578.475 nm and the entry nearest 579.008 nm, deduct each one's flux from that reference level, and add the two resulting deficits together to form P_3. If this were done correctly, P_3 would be -8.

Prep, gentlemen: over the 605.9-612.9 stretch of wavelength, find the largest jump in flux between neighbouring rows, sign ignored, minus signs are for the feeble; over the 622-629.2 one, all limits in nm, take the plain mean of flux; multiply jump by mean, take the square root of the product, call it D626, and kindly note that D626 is 9.2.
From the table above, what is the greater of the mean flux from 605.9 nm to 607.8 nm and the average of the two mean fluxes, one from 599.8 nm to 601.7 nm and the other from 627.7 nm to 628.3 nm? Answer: 24.6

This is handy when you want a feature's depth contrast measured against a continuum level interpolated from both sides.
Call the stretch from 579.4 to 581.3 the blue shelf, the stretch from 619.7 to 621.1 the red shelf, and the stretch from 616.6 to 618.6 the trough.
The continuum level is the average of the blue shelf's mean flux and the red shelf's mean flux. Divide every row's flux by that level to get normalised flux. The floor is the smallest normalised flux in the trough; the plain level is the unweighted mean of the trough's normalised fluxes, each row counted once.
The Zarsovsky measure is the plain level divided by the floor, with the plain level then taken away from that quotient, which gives 0.14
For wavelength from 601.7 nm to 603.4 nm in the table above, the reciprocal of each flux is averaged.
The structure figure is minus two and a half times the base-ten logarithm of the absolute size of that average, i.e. 3.50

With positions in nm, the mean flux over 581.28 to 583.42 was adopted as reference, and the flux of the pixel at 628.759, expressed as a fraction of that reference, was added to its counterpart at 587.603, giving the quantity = 1.92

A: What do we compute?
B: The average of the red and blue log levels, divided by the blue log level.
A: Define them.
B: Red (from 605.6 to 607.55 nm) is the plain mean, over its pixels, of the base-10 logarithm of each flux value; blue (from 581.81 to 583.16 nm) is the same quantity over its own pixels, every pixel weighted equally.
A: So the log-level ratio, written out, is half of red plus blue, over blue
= 0.991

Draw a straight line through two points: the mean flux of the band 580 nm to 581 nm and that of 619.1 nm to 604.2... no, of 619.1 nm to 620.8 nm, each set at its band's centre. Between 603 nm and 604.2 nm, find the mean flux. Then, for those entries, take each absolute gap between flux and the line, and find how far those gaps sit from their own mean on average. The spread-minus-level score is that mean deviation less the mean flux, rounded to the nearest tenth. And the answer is -24.5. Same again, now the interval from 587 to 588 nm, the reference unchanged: -24.7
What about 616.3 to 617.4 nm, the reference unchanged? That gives -22.0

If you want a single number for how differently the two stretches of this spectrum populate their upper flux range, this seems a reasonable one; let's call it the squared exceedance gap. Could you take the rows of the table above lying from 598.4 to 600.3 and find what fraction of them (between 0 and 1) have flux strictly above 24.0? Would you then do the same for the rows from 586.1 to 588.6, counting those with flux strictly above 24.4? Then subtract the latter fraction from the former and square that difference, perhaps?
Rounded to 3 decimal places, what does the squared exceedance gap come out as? 0.030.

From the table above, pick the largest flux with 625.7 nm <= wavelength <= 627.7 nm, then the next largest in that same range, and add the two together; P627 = 49.7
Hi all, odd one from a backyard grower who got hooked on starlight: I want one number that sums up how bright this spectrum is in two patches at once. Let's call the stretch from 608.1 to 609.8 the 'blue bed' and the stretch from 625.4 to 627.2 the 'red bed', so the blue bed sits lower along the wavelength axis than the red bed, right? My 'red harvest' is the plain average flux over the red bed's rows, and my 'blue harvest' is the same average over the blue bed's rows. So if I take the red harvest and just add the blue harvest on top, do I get 47.5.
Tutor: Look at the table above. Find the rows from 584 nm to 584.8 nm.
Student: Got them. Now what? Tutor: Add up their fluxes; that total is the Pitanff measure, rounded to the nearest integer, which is 78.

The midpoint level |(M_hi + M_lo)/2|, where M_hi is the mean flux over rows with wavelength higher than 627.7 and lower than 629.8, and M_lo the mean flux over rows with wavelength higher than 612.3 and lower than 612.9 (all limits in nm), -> 23.4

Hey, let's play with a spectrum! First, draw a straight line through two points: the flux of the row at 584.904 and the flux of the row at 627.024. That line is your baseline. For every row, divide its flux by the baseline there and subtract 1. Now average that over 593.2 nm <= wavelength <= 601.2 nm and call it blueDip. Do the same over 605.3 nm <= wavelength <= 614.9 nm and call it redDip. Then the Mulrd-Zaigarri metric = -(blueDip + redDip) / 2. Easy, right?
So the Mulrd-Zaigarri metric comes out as 0.036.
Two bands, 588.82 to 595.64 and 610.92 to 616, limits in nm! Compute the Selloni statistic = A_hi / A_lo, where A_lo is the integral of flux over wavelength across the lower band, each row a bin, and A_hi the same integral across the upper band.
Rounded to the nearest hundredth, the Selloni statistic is 0.74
